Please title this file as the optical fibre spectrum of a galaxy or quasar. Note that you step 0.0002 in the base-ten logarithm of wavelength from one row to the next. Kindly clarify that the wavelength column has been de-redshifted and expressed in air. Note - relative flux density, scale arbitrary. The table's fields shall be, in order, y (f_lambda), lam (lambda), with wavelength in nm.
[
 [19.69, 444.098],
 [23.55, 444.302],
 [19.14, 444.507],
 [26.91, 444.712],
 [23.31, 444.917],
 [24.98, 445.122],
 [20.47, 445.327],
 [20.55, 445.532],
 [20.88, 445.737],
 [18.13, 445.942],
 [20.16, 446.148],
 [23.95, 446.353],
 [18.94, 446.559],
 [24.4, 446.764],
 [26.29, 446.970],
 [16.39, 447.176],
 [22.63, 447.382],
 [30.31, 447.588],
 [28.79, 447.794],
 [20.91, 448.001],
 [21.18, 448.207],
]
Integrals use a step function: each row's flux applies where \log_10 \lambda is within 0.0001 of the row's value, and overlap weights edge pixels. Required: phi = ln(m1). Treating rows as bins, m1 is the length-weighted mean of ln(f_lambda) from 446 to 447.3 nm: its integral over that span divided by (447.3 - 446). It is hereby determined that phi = 1.12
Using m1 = 3.06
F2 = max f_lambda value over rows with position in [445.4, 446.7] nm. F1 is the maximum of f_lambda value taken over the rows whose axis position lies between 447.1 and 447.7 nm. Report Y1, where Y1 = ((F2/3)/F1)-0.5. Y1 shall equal -0.24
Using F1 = 30.31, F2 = 23.95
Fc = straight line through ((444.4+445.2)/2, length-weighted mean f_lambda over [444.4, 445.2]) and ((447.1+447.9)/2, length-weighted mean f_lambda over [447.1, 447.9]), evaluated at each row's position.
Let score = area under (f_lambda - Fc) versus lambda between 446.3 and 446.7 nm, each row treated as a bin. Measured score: -1.2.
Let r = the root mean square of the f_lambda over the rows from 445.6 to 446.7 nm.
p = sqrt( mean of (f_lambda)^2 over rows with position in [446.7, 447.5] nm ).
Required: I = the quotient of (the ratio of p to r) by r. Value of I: 0.0540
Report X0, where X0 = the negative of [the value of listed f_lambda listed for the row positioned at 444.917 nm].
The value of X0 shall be -23.3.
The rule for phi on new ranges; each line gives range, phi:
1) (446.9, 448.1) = 1.15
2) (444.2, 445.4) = 1.14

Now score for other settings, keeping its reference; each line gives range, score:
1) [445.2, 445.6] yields -1.2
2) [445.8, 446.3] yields -2.2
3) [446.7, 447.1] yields 0.1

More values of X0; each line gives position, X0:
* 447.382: -22.6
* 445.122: -25.0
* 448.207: -21.2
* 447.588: -30.3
